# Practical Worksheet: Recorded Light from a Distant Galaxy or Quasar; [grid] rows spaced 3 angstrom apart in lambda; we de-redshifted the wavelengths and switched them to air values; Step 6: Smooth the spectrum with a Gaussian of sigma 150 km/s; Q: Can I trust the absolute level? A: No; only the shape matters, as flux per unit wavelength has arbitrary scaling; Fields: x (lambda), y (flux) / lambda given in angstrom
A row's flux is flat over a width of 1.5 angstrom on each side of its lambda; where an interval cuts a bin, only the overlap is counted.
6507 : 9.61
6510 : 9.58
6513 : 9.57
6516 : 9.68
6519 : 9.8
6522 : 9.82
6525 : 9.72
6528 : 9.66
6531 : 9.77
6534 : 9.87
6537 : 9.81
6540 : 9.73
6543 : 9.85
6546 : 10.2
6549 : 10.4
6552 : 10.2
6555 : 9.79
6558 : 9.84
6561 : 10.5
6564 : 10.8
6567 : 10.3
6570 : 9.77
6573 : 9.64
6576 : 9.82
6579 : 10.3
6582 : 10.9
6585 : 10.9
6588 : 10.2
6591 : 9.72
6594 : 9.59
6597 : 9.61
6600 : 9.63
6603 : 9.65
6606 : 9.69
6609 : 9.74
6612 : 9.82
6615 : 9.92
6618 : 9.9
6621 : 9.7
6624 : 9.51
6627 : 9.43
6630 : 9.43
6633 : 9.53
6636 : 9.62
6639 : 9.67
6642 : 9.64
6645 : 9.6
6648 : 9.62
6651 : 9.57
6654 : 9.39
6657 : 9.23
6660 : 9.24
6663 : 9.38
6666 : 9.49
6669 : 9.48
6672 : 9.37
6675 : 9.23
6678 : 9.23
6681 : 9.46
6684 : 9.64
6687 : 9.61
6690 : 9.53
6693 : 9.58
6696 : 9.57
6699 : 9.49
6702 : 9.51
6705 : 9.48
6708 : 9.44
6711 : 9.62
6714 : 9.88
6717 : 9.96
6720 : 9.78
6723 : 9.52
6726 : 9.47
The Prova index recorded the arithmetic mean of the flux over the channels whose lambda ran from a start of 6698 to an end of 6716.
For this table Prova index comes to 9.6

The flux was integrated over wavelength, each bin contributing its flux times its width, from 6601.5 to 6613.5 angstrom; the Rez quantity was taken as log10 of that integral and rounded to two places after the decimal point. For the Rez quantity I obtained 2.07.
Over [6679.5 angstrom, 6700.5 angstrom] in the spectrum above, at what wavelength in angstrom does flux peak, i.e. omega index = 6684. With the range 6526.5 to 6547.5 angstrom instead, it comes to 6546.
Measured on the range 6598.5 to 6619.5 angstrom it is 6615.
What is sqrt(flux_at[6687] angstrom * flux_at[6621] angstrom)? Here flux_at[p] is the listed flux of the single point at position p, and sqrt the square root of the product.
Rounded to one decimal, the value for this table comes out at 9.7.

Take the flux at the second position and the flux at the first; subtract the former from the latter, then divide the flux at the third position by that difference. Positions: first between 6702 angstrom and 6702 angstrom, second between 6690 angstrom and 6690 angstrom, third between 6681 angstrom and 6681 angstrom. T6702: -473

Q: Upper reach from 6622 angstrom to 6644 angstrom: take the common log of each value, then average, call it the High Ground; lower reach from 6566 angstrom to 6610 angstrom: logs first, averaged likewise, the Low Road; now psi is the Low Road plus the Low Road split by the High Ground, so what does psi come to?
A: 2.02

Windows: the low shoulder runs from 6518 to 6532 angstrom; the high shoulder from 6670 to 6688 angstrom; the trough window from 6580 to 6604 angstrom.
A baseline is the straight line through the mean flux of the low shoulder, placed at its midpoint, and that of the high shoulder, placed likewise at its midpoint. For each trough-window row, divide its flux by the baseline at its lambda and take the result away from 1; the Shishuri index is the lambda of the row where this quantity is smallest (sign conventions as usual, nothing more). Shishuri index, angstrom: 6585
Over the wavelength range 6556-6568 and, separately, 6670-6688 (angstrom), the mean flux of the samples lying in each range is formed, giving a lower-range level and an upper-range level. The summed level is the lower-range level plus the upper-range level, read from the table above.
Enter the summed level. 19.8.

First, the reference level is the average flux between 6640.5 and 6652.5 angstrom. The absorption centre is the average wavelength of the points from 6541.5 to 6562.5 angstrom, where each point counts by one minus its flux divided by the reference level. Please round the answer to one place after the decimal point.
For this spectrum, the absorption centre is 6552.5 angstrom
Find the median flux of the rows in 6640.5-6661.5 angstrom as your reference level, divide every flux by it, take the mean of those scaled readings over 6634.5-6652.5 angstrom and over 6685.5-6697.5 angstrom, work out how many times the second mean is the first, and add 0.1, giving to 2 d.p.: 1.10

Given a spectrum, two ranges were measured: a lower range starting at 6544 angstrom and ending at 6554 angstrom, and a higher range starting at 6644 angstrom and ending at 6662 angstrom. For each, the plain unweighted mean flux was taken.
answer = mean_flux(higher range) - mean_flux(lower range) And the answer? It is -0.8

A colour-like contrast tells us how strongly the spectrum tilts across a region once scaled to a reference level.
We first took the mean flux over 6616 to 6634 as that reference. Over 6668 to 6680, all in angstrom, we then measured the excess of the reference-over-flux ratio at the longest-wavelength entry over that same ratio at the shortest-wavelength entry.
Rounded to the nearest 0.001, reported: 0.027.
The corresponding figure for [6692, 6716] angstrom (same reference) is -0.030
